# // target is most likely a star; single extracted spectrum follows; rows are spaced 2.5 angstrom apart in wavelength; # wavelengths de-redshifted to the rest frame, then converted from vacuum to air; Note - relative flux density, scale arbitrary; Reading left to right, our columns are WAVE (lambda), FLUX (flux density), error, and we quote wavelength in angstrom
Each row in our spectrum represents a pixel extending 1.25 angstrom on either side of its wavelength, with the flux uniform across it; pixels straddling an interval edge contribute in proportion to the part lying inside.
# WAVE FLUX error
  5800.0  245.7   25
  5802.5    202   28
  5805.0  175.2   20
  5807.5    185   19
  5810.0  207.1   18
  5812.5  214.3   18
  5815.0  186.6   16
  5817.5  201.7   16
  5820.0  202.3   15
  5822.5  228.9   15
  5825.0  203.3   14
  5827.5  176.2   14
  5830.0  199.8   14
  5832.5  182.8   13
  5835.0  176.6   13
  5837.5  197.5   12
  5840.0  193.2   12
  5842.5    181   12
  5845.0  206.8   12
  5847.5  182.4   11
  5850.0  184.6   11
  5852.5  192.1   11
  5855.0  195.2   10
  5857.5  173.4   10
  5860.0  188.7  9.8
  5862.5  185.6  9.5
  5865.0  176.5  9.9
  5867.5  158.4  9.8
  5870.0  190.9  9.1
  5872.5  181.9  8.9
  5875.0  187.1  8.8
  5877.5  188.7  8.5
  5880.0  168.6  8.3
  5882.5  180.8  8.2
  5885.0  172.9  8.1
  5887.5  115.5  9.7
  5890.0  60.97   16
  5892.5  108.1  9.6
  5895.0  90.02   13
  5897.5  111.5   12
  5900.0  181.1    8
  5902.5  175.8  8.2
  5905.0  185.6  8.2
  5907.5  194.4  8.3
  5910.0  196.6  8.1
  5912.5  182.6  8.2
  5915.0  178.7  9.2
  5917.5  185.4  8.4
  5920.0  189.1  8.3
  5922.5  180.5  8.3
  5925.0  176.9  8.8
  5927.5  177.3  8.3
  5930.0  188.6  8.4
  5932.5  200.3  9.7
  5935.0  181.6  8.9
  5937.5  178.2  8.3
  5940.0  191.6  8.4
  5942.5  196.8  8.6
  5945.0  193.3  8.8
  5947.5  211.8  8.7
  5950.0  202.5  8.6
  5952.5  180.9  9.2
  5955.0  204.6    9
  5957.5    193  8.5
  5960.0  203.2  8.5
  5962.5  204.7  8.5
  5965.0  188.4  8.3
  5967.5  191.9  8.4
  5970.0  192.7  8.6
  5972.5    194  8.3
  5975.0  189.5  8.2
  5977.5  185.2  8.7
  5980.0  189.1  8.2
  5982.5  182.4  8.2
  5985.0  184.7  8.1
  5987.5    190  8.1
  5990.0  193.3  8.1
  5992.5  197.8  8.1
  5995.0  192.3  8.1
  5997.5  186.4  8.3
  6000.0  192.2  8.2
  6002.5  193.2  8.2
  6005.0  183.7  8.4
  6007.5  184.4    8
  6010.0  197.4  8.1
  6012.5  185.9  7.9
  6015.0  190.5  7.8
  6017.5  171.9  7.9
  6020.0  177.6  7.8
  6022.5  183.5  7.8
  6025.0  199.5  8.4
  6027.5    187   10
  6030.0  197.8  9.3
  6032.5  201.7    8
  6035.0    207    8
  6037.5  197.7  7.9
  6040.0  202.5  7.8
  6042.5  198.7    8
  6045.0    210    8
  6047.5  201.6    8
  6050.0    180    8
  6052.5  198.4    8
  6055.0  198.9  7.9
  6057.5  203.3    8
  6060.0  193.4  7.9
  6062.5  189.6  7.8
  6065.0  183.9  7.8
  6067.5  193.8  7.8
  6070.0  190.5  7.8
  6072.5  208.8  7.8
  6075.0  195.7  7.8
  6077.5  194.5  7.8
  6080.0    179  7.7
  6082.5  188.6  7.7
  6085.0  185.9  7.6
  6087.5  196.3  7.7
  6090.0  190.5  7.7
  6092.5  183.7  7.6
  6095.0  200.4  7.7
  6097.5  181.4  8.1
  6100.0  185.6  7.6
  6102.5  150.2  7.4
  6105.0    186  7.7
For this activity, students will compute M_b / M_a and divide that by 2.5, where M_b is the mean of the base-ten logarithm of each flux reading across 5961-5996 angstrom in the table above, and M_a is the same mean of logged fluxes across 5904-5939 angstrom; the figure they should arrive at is 0.402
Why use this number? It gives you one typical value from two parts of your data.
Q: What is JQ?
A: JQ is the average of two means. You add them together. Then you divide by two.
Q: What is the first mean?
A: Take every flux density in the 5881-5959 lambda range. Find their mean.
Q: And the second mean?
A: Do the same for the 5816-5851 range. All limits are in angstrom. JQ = 184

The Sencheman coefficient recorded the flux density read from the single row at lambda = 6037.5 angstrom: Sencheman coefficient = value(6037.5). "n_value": 197.7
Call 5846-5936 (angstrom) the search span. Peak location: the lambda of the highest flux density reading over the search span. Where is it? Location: 5932.5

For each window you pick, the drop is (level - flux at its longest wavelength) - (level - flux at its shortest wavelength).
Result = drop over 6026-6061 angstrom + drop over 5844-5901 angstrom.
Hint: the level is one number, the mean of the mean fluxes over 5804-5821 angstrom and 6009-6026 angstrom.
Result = 19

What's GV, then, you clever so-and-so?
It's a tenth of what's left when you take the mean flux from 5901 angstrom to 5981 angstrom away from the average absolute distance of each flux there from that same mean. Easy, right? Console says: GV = -18.3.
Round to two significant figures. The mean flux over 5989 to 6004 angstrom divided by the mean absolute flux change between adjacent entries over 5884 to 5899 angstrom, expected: 4.8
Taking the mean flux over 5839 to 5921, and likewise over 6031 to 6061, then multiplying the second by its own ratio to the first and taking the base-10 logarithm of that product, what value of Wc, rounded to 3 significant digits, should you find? 2.37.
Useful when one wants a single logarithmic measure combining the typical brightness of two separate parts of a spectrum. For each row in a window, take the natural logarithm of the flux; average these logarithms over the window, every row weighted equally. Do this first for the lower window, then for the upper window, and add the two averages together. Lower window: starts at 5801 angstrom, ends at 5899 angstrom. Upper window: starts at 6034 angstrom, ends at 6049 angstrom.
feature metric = 10.46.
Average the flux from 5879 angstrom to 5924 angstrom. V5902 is 159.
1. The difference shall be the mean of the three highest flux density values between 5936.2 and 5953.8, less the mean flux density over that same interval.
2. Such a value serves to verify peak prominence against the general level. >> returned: 10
